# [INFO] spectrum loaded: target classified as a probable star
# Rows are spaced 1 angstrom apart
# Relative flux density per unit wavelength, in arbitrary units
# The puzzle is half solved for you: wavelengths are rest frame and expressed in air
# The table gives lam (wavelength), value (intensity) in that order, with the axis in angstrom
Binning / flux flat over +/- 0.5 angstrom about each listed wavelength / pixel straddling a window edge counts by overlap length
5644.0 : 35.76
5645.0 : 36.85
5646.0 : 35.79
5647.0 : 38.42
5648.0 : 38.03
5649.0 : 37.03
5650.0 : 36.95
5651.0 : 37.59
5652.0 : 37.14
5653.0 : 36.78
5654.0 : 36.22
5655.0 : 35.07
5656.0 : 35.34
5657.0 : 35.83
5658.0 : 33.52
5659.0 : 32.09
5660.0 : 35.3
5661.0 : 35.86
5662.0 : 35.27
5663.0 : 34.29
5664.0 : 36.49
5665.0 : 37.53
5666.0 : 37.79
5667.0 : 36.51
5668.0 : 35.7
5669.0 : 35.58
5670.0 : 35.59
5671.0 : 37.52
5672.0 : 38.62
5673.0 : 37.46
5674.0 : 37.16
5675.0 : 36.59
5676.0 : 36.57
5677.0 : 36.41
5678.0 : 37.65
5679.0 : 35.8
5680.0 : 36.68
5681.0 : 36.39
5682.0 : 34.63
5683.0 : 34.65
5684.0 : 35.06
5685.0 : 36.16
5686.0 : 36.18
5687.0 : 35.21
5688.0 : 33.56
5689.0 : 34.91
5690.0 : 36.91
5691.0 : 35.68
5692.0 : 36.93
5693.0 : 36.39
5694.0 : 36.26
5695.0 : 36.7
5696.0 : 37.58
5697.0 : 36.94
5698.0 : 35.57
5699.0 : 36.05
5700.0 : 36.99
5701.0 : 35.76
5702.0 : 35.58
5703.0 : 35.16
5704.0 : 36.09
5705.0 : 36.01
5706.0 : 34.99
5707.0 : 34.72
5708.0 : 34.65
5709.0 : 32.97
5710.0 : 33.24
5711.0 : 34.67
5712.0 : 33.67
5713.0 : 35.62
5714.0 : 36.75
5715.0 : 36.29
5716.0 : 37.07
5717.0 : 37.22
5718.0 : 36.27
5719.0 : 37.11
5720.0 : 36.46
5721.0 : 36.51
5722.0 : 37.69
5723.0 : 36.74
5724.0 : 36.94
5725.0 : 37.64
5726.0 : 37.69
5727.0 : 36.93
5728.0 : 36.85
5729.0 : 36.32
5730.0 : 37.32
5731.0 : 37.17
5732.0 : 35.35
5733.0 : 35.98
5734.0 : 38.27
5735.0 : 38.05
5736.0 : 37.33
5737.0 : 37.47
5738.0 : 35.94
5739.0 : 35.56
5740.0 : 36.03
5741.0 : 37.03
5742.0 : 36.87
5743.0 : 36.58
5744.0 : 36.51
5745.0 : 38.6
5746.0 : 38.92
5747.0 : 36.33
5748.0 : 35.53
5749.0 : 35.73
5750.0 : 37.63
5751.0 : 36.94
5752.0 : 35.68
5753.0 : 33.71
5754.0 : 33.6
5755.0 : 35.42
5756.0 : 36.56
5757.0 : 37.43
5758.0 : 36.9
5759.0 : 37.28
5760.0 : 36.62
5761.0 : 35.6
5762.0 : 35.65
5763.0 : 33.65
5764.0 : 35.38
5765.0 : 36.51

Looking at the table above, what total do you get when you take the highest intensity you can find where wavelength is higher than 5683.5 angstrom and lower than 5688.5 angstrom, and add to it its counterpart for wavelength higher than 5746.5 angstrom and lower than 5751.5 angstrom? 73.8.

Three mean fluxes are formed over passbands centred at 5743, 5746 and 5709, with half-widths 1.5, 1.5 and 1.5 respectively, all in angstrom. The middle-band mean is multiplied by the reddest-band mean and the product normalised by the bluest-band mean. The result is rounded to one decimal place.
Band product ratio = 41.4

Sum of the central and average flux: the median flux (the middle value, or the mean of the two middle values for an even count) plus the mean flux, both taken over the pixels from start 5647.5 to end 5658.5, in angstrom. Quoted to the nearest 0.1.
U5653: 73.1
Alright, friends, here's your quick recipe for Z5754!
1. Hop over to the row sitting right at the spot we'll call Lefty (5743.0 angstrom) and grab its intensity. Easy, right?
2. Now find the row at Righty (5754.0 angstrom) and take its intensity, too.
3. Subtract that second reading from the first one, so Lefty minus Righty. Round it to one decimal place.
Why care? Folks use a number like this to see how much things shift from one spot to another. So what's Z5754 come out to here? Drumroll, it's 3.0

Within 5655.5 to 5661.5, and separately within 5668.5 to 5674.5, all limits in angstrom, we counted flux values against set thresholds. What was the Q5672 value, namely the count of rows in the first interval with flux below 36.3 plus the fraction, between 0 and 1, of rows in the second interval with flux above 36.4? 6.7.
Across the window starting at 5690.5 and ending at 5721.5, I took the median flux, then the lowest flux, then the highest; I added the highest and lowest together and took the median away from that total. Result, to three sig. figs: 34.5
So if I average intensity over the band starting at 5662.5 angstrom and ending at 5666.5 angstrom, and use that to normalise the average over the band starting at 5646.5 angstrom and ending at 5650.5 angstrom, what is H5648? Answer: 1.03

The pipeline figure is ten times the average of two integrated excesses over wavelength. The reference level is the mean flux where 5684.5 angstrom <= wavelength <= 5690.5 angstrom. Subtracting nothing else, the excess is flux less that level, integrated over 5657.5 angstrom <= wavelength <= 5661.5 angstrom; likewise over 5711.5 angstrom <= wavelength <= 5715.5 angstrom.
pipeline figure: -24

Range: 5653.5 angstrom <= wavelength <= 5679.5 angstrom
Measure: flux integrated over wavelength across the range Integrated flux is 938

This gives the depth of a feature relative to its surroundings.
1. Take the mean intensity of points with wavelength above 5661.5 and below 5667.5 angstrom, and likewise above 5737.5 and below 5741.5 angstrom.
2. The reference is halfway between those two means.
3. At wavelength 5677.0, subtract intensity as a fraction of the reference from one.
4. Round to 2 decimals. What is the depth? -0.01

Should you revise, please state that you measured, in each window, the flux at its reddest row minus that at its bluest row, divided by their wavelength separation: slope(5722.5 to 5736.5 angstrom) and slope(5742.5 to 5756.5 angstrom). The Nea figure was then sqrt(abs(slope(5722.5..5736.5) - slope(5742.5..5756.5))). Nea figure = 0.22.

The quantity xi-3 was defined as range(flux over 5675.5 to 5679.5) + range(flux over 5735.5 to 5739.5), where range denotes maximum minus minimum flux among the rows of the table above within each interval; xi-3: 3.8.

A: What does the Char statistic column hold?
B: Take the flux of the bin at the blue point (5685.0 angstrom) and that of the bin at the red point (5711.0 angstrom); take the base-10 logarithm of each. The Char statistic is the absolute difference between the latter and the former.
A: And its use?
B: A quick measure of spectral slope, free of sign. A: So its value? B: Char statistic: 0.018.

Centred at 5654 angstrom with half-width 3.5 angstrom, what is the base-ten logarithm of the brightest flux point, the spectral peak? 1.575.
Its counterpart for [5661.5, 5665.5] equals 1.574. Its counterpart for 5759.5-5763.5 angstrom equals 1.564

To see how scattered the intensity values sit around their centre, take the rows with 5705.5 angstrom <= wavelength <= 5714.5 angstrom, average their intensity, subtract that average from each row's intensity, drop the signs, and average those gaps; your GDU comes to 0.86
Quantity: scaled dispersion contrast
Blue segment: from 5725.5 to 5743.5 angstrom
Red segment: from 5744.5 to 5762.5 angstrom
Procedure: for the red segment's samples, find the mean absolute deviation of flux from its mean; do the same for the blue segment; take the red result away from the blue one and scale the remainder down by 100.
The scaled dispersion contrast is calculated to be -0.004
